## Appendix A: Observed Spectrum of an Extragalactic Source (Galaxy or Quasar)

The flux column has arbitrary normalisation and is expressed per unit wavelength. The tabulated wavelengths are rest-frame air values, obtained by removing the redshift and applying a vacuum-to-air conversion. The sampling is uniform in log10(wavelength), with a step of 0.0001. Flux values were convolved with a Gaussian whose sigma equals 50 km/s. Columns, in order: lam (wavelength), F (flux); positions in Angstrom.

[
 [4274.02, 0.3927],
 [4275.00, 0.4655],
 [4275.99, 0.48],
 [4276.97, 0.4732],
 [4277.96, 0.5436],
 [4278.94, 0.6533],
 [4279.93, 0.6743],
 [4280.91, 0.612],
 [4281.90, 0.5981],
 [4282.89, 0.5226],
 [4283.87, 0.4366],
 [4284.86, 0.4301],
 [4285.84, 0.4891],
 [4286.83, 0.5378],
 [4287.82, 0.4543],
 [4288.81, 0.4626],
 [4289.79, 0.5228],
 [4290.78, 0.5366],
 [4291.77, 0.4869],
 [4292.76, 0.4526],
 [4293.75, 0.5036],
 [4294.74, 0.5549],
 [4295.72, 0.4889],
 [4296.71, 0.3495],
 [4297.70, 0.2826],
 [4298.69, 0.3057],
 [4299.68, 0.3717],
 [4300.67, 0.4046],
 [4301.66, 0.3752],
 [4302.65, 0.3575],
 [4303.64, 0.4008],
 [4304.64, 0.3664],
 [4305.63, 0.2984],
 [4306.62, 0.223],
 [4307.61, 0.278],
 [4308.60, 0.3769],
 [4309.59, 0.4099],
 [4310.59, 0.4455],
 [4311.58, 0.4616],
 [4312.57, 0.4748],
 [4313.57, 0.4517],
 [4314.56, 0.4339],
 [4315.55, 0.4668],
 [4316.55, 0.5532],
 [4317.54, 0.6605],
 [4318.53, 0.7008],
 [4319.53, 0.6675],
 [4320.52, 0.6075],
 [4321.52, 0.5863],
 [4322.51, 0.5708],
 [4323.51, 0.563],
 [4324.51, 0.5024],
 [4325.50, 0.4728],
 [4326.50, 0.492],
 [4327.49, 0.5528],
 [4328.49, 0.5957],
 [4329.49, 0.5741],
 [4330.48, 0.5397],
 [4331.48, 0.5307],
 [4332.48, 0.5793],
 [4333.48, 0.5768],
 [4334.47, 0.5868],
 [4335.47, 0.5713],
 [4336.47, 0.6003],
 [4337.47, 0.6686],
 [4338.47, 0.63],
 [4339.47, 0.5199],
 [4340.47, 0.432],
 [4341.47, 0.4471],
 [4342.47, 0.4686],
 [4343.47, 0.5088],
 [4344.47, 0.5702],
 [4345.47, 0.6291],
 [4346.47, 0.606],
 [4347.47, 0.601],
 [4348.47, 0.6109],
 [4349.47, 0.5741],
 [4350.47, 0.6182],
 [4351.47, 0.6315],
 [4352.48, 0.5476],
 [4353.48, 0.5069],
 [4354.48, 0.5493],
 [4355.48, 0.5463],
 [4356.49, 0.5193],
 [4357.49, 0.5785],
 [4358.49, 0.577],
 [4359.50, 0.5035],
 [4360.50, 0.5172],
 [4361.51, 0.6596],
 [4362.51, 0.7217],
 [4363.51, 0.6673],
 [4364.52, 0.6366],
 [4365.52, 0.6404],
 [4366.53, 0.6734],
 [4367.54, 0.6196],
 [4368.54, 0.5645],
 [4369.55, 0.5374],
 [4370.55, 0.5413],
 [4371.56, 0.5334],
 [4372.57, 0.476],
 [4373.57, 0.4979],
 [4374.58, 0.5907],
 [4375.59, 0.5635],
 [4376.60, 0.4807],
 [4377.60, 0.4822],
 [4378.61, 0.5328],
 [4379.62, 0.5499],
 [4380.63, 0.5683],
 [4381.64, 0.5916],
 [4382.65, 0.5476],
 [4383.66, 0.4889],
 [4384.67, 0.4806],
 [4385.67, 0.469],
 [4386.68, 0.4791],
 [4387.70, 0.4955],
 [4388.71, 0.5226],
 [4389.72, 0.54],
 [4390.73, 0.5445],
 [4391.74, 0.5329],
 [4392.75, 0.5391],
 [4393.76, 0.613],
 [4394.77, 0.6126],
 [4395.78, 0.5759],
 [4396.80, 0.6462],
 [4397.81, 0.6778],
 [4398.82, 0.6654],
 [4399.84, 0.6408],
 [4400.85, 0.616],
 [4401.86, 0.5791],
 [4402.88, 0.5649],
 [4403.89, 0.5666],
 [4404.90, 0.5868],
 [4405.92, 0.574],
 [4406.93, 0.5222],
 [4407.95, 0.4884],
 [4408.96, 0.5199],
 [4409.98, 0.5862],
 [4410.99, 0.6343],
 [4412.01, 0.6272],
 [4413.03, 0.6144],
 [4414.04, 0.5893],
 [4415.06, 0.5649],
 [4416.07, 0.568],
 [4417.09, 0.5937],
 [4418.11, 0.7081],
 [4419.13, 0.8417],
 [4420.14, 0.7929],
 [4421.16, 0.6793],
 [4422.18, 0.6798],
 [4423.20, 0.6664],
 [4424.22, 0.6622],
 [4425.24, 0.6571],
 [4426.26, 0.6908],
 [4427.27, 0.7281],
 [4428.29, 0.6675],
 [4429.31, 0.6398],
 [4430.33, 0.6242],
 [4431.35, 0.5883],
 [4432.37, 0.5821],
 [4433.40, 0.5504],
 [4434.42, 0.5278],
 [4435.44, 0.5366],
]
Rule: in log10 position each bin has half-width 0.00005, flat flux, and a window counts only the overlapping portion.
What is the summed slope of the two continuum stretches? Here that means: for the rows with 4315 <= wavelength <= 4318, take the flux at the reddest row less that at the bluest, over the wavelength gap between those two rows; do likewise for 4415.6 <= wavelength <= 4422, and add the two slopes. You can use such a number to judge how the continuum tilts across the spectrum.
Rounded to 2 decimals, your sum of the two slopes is 0.12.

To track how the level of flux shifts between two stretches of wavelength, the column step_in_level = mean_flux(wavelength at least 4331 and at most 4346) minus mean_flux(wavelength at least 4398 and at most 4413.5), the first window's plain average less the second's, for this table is -0.03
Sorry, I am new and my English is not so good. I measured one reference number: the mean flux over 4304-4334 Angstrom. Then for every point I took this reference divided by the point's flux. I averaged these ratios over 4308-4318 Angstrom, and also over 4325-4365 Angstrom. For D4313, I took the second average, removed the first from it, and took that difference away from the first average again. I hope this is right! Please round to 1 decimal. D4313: 1.3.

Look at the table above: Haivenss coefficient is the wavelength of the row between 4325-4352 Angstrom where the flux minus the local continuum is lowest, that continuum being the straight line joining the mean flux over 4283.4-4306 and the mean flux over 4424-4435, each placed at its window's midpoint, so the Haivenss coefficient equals 4340.47 Angstrom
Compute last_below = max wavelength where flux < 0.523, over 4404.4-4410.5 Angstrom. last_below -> 4408.96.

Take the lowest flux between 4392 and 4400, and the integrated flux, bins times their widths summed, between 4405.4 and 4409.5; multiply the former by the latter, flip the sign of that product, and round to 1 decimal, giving -1.2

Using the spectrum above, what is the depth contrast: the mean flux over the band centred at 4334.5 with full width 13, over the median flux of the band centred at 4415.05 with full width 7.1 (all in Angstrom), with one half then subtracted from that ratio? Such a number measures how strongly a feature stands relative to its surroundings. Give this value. 0.46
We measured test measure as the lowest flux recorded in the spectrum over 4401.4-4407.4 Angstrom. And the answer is 0.5222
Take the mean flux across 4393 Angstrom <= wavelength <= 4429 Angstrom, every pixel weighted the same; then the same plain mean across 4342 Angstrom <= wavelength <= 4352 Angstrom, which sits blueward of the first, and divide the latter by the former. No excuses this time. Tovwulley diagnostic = 0.93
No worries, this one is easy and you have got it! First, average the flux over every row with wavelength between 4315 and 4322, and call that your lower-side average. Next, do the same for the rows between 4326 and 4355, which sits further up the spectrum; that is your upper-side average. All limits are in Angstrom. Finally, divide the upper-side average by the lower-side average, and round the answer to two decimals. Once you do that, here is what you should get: 0.93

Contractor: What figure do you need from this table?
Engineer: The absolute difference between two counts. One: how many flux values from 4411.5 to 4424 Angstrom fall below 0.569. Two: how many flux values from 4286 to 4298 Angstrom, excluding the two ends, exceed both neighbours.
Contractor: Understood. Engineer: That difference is 0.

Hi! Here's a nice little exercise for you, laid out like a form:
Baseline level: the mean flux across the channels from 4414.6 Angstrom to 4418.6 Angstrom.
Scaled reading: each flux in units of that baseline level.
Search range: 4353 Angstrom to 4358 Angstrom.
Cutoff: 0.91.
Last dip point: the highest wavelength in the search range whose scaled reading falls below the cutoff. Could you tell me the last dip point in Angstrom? 4356.49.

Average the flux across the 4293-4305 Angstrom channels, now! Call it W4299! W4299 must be 0.40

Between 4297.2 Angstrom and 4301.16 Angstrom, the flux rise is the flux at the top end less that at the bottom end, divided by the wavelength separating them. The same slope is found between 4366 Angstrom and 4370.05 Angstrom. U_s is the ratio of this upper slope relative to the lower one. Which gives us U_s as -1.1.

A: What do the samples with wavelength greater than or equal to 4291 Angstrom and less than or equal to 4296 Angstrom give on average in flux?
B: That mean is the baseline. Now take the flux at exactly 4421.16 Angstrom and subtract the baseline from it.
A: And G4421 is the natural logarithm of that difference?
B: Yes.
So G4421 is -1.7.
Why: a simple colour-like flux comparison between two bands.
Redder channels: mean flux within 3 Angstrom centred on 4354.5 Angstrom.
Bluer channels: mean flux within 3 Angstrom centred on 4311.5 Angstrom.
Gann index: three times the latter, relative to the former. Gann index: 2.6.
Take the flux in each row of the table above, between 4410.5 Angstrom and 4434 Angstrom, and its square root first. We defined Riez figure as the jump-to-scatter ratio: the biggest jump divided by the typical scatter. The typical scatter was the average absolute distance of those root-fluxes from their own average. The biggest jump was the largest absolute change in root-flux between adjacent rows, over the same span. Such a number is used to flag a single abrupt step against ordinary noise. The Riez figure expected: 2.28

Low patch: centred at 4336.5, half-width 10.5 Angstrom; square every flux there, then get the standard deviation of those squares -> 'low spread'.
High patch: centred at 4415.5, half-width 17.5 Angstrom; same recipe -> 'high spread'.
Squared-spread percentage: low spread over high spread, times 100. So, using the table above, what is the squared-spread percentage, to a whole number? 69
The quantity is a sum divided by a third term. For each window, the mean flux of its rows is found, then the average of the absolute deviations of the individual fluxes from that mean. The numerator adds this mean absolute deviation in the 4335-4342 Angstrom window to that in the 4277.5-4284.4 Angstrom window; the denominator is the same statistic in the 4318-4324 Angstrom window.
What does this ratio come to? 3.1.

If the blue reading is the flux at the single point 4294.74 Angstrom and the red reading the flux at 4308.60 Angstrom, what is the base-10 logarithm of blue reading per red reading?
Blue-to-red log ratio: 0.17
